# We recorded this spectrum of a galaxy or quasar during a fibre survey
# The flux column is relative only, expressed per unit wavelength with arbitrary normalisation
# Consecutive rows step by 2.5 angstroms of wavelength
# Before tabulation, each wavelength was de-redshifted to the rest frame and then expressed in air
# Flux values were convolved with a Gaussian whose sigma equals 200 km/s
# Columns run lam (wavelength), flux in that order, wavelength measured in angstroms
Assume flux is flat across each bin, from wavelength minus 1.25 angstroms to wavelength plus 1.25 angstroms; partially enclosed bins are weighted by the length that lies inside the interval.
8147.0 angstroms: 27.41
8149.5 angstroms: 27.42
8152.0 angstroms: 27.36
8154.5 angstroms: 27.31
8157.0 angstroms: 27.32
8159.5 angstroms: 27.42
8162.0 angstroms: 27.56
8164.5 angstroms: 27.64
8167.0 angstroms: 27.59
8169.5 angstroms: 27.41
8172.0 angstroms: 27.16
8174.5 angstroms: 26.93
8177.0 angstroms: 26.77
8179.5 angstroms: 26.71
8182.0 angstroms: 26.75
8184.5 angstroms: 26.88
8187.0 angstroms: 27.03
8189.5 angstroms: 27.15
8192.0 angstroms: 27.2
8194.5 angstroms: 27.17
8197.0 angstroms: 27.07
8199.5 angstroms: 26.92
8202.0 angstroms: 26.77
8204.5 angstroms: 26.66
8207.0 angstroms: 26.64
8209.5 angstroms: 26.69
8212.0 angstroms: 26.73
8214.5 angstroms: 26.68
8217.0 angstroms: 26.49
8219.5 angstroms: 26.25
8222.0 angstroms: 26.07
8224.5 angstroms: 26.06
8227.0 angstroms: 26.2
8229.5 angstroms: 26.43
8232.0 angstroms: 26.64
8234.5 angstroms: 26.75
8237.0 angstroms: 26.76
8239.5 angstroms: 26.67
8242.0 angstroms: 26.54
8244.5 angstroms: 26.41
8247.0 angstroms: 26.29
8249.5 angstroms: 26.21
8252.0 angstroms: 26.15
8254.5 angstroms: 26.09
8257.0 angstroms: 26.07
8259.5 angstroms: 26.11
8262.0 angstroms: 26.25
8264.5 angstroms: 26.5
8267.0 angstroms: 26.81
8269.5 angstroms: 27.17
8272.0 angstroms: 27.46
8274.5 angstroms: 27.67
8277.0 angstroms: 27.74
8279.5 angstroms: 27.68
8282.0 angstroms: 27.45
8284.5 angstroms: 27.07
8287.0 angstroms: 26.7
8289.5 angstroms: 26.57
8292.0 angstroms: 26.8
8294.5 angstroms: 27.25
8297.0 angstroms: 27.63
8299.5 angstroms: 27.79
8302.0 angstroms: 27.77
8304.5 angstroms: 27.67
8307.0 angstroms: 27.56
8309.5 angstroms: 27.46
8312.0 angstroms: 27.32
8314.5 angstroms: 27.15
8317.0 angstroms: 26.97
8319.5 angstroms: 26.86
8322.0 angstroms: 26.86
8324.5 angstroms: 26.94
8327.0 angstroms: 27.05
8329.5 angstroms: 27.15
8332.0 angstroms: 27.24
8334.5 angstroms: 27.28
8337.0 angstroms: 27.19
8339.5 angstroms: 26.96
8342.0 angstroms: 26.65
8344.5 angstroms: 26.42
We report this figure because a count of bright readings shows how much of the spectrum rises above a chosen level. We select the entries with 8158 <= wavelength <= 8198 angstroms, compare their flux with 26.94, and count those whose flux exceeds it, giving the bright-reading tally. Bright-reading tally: 11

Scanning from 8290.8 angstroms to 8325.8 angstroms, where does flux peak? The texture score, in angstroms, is 8299.5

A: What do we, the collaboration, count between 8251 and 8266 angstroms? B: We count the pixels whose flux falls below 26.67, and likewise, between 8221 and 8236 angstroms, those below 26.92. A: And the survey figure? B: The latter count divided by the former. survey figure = 1.0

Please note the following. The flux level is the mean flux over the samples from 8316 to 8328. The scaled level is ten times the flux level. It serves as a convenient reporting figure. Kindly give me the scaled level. 269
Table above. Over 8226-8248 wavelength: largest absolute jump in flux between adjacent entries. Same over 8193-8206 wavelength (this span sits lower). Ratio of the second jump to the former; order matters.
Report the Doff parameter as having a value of 0.7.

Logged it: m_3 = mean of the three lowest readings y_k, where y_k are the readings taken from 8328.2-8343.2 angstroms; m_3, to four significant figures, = 26.92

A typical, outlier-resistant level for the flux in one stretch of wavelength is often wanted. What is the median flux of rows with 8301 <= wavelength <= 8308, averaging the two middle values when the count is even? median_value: 27.7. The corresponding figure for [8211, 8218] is 26.7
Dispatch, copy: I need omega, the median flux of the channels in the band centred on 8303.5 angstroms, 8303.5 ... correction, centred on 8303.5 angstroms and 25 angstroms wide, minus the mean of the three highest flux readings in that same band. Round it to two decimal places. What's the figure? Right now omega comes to -0.23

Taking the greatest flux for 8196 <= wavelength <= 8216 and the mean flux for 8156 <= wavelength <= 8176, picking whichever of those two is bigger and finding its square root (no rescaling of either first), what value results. 5.23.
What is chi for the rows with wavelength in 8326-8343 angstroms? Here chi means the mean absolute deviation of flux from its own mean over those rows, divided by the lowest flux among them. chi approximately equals 0.0060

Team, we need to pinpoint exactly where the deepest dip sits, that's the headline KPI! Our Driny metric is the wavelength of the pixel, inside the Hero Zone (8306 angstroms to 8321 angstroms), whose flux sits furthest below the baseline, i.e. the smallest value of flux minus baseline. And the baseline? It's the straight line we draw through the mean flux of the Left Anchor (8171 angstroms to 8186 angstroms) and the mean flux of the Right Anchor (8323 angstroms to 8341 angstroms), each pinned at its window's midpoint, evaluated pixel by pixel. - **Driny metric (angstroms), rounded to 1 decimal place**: 8319.5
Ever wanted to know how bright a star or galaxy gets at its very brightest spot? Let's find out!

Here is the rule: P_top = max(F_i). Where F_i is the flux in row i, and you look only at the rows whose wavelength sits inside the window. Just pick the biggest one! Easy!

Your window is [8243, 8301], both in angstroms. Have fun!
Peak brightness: 27.79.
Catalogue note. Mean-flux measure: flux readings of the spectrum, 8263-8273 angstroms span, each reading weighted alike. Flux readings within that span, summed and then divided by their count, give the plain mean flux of 27.0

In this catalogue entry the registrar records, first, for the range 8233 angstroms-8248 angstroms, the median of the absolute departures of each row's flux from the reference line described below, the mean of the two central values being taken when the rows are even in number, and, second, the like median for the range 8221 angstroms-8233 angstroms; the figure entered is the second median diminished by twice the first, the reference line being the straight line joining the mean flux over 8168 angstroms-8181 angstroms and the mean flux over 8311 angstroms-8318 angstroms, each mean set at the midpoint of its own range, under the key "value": -0.1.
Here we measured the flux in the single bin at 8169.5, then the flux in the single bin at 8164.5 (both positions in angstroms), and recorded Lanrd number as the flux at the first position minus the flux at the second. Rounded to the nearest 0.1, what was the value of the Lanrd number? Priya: -0.2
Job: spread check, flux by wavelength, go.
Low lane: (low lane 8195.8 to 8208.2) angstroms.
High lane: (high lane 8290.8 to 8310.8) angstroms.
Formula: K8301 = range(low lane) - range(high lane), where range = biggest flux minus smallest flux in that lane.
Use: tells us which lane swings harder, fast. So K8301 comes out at -0.6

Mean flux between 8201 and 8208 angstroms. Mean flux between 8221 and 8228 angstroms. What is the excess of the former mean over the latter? 0.58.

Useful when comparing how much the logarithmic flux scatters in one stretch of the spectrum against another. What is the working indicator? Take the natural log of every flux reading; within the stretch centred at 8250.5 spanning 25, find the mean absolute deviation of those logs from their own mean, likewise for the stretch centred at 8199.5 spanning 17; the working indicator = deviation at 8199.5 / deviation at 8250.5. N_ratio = 1.2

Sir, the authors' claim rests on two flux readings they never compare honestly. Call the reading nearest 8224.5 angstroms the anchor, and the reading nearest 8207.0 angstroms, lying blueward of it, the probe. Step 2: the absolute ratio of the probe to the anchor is 1.02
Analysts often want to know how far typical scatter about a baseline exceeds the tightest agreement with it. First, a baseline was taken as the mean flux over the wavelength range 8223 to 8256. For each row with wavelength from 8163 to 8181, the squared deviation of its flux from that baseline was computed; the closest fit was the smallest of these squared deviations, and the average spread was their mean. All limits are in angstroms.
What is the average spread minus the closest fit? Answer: 0.6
